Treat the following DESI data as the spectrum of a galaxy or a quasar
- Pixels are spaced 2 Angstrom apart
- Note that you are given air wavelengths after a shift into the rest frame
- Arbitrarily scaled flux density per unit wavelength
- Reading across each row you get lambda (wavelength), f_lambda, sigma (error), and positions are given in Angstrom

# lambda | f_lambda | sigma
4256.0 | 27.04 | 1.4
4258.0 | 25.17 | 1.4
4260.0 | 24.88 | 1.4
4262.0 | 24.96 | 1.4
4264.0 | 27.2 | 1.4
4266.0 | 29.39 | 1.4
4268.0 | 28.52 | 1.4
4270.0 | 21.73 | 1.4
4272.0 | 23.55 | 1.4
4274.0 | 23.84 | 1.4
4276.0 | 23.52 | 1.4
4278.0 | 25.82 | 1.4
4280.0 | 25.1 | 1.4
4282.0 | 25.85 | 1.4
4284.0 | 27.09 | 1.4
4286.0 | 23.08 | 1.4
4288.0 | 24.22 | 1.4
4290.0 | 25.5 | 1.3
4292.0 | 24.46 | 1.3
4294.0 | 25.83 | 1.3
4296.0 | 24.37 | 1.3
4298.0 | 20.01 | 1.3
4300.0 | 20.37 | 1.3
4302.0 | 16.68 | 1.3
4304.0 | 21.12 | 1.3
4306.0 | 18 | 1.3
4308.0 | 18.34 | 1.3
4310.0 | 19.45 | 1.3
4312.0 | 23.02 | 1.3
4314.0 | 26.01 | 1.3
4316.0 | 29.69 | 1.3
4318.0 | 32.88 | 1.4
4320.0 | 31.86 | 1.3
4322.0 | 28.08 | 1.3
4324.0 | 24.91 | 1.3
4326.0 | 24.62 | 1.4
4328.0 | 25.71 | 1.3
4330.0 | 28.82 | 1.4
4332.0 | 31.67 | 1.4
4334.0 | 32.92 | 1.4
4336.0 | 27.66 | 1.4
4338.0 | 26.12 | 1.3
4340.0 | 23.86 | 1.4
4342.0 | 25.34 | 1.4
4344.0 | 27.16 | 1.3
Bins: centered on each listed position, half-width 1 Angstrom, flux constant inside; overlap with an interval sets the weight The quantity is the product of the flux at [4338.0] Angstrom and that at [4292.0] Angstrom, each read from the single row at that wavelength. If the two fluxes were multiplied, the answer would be 639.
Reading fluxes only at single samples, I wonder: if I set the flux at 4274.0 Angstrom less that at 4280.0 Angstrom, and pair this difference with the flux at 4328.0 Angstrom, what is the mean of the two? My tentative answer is 12.2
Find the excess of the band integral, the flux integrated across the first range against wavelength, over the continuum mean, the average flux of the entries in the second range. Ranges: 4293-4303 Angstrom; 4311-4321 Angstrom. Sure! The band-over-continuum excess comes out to 186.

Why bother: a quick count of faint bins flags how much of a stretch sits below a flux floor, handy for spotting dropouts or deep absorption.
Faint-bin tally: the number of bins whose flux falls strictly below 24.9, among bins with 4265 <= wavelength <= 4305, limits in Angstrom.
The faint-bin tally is 12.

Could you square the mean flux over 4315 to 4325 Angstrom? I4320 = 869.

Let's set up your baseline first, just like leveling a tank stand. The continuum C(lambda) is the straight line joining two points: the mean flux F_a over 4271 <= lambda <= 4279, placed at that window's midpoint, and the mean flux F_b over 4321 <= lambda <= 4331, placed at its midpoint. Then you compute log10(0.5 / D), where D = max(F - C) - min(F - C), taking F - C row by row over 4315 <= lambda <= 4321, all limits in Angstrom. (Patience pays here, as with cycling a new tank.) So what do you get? -0.79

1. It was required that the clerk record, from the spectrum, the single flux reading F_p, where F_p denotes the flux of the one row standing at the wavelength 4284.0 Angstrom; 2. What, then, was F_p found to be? 27.09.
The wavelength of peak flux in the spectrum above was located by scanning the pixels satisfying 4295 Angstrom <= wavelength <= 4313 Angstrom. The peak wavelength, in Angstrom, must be 4296.0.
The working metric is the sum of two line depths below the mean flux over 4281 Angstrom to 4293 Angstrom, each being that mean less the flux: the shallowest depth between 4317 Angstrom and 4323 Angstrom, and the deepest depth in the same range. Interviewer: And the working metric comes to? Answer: -11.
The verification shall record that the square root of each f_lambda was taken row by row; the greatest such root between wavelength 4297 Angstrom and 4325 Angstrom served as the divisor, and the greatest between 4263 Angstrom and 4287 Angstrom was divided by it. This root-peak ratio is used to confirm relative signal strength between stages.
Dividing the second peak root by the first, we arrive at 0.945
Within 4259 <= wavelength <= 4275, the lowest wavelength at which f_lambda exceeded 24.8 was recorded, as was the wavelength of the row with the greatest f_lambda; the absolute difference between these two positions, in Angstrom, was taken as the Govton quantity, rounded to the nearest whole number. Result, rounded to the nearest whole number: 6 Angstrom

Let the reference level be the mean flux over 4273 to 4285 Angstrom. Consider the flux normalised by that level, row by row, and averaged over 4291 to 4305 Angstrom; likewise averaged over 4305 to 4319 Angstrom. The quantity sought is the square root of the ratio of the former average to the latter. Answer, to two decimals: 0.96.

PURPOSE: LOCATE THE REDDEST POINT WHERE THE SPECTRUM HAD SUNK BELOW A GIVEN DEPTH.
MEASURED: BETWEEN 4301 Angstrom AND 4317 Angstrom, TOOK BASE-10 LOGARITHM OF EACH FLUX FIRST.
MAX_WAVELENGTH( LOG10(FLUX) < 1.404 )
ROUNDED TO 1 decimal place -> 4312.0 Angstrom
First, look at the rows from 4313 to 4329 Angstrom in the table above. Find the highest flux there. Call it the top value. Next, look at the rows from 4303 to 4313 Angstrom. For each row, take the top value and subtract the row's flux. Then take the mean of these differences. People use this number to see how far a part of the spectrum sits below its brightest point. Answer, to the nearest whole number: 13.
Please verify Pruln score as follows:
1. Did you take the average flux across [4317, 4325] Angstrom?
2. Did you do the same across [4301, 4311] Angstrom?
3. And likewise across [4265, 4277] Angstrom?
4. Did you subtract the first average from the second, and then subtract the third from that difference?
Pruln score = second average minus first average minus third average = -36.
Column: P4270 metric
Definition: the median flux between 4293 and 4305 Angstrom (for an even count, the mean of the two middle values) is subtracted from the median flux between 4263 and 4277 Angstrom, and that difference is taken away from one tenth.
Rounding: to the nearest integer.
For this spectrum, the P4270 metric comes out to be -3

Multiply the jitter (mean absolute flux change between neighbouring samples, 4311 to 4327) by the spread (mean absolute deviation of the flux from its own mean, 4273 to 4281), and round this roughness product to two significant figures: 2.3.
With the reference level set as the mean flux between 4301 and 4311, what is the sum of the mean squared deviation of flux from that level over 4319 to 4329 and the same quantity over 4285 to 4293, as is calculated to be 109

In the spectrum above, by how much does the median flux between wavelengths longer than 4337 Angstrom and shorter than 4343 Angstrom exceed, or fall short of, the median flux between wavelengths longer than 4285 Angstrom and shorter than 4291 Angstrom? 1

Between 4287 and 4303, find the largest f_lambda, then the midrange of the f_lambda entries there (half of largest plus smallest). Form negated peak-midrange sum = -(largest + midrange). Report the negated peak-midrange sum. -47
